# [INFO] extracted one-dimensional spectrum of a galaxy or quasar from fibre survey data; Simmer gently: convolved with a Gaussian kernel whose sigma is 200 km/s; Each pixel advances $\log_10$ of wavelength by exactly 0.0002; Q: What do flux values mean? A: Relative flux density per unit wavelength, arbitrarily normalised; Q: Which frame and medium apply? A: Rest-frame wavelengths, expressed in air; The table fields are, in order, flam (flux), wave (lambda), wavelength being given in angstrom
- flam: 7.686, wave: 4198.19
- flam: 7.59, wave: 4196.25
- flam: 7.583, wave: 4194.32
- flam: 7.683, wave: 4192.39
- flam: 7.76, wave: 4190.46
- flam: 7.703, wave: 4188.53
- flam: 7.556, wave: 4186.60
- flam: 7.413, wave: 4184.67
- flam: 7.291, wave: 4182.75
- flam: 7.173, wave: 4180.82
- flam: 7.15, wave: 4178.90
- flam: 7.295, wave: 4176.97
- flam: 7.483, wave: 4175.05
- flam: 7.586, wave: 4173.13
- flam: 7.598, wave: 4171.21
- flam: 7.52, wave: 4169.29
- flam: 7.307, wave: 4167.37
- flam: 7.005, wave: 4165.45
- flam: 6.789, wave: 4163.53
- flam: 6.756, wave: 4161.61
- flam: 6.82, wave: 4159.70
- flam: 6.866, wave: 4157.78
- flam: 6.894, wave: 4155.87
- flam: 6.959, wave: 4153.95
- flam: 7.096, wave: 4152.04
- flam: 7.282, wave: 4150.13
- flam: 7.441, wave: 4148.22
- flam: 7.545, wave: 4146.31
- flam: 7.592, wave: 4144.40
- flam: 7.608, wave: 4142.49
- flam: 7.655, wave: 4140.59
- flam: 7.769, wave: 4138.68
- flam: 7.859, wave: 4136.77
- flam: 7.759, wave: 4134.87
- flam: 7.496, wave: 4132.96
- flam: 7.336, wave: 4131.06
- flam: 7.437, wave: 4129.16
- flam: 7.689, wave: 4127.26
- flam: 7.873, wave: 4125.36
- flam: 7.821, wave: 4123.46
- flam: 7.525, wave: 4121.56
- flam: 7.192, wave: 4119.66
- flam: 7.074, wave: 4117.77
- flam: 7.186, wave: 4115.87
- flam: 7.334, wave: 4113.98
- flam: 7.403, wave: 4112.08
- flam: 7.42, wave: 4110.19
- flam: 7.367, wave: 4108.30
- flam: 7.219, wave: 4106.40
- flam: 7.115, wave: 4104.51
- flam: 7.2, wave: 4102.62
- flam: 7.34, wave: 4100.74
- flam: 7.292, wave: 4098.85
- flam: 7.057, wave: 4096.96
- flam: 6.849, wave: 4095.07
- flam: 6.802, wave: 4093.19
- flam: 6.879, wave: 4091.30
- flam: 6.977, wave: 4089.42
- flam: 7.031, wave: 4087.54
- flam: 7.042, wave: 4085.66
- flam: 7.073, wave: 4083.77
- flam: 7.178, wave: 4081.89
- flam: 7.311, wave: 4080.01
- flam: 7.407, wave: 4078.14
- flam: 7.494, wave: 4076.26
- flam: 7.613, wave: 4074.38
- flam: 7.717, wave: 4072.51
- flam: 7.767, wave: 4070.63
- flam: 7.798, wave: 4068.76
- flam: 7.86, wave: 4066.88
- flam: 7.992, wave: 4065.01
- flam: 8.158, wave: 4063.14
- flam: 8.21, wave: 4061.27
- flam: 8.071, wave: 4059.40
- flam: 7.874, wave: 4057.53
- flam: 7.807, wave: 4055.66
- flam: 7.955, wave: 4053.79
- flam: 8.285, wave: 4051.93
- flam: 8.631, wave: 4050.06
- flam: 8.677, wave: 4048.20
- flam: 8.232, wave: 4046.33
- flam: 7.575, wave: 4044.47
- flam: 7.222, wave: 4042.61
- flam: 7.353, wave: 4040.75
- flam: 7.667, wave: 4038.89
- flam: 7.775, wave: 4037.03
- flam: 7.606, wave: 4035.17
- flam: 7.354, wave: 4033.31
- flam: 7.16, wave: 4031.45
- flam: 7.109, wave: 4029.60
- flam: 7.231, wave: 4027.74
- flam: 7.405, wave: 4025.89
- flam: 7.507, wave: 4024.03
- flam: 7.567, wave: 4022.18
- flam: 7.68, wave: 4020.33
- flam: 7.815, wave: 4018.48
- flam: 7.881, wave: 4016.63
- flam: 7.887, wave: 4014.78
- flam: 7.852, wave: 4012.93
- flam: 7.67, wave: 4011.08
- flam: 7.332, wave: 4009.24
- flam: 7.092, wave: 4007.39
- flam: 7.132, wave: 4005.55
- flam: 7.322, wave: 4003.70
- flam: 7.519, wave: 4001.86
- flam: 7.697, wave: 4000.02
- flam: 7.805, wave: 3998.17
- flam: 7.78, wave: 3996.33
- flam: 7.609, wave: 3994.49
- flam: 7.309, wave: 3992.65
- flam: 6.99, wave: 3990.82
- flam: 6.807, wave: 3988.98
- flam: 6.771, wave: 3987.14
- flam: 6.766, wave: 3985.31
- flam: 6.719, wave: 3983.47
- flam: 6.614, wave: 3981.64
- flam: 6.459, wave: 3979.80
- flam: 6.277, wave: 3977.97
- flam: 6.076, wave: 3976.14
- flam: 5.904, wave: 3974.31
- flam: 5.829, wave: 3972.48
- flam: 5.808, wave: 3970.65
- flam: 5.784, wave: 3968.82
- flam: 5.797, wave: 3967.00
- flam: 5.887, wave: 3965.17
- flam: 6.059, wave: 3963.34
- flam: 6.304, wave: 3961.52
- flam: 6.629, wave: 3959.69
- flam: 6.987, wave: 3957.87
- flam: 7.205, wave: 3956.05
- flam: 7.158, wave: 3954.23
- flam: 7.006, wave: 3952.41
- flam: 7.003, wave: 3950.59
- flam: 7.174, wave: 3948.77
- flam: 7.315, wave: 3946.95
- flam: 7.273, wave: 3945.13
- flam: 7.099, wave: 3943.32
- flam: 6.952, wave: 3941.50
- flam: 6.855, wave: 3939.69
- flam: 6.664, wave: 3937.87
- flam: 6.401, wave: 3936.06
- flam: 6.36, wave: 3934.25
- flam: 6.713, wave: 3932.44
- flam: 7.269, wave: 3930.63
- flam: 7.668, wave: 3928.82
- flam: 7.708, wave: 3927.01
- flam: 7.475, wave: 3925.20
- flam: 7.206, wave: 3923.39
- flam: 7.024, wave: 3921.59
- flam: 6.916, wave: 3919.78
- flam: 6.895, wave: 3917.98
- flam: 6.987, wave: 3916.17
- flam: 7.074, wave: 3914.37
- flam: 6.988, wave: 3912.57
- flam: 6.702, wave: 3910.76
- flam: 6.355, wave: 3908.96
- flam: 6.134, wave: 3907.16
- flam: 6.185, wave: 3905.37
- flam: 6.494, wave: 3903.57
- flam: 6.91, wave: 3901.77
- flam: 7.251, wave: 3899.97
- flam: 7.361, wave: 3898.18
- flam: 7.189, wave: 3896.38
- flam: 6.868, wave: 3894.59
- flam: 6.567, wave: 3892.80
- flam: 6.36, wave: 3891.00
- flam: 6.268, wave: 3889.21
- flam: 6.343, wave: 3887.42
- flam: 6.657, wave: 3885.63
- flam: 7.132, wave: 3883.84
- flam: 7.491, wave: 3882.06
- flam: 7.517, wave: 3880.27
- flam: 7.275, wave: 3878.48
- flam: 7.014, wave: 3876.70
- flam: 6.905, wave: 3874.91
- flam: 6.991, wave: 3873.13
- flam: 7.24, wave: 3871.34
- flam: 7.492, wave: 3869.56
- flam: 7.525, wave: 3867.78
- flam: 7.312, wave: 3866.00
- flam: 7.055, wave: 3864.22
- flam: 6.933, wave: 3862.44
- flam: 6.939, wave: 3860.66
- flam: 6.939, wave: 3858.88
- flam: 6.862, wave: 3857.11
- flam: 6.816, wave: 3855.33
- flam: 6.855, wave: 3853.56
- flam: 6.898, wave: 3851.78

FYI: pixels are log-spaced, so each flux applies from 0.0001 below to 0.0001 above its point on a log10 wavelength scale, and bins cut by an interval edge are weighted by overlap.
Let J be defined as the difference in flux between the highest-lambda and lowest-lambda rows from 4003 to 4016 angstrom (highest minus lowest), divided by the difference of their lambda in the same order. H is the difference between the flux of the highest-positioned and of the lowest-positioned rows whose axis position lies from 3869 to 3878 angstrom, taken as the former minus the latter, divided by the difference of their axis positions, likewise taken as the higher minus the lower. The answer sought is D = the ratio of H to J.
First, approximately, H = -0.067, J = 0.051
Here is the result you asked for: -1.3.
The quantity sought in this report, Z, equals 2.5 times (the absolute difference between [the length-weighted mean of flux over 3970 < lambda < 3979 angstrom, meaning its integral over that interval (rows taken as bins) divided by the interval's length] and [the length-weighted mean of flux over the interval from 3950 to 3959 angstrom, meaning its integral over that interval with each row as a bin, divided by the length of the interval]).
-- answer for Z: 2.7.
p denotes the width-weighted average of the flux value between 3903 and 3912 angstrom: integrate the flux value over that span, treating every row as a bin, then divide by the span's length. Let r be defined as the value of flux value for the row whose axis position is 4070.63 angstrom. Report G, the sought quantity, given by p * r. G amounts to 50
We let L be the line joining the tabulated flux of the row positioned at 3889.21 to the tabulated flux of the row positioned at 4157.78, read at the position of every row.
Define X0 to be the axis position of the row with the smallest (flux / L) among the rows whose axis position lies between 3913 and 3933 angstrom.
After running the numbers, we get 3932.44 angstrom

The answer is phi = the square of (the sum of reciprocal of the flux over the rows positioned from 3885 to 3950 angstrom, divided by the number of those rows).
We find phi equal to 0.0213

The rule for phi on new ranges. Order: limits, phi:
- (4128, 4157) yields 0.0181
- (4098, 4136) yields 0.0183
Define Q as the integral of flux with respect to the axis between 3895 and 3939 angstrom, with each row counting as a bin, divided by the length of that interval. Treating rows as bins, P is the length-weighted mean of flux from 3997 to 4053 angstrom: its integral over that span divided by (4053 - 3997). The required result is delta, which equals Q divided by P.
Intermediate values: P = 7.64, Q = 6.9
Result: 0.91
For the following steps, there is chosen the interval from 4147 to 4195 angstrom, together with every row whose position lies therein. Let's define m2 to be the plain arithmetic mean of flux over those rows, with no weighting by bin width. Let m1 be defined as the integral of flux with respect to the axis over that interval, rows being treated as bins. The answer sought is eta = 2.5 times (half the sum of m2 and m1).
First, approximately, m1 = 349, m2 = 7.28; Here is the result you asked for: 446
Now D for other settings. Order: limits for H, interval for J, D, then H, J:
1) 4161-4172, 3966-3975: 6.0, 0.088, 0.015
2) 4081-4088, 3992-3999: -0.3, -0.026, 0.090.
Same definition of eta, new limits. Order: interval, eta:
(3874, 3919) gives 393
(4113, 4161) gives 453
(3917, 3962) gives 403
